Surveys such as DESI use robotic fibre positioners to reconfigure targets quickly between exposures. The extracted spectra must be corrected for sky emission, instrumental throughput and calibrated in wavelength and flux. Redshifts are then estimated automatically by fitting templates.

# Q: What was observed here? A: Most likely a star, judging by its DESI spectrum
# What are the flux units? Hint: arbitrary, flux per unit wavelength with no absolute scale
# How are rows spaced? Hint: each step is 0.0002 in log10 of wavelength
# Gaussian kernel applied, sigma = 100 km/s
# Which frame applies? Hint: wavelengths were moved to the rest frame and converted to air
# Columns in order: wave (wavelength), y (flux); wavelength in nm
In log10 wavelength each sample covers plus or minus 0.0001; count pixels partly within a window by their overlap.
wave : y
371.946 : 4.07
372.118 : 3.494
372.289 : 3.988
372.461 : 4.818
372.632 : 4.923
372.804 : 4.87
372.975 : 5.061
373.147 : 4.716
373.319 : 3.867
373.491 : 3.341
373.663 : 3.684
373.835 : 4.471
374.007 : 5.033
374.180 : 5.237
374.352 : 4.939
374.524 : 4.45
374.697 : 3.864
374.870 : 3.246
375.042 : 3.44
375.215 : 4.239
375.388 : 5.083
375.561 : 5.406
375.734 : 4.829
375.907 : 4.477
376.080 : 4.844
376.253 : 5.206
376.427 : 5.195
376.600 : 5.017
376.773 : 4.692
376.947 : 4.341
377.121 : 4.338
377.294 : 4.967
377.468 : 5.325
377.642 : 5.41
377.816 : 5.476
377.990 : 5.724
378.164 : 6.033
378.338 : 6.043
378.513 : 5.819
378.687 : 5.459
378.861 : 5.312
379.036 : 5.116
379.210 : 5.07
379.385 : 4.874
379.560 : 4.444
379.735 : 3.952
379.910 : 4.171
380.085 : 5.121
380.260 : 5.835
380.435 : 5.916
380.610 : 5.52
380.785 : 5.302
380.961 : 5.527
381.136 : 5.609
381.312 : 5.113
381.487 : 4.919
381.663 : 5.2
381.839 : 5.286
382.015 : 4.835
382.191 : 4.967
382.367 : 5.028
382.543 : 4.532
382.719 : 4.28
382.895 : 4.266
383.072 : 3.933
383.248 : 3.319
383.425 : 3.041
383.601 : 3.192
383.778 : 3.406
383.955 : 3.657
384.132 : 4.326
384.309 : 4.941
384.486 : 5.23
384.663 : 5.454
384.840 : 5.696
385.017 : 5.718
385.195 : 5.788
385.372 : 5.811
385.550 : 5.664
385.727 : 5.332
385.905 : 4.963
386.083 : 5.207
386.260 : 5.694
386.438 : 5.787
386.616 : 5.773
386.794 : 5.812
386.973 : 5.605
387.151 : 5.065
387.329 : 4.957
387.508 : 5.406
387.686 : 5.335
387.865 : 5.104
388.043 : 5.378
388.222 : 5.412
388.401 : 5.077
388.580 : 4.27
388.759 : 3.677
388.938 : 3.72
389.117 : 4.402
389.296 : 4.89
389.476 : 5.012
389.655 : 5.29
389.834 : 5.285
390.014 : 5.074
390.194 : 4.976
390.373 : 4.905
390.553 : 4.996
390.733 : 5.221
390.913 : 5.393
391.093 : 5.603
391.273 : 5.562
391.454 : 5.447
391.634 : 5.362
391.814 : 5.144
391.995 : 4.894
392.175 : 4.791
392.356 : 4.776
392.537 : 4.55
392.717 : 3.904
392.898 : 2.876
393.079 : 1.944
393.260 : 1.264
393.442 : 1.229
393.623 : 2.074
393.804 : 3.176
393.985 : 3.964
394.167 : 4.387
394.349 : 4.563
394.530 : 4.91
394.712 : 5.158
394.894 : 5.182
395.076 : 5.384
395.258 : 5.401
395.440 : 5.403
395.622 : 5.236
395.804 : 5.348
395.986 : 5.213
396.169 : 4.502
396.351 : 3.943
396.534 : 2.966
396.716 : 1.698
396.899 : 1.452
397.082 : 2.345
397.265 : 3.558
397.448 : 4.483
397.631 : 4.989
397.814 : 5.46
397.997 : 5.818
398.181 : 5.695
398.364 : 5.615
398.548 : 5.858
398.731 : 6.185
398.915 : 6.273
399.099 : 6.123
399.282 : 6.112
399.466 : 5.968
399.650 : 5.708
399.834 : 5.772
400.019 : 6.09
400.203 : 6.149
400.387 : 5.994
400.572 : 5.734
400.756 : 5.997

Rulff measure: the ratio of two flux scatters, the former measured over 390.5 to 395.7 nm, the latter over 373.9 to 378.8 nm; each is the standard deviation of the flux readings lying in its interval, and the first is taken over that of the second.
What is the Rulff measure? 1.9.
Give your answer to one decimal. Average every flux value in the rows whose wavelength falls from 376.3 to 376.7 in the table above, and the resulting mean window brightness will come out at 5.1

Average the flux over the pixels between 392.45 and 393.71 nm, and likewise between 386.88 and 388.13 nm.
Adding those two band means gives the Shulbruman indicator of 7.8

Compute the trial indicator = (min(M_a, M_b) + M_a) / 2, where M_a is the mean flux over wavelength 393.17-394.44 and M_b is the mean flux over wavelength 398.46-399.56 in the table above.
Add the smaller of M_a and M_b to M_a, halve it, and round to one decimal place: 3.0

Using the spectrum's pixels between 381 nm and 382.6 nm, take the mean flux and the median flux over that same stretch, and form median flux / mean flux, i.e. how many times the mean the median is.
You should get 0.99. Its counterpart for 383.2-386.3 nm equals 1.09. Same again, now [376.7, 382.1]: 1.02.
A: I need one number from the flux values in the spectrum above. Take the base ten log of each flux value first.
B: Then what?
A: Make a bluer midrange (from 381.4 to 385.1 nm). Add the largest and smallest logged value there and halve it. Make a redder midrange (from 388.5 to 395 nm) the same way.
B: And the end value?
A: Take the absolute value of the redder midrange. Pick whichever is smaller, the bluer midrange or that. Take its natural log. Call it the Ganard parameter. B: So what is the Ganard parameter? -0.9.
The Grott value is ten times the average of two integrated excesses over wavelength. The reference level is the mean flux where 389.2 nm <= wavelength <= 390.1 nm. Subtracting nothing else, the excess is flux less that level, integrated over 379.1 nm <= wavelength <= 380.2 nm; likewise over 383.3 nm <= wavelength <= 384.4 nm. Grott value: -10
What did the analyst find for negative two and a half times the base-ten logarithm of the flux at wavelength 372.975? -1.76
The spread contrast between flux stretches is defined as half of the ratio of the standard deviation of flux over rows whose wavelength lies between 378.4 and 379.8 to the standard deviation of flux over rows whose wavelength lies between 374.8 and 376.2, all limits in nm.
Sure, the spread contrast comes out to 0.38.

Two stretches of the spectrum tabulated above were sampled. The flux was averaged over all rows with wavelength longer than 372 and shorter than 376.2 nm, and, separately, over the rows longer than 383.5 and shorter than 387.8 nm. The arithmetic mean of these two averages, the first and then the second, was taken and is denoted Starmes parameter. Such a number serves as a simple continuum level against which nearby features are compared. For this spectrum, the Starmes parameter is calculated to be 4.79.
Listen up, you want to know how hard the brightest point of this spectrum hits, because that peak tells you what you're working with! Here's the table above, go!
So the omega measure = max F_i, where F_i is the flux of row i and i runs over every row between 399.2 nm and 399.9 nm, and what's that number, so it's 6.112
